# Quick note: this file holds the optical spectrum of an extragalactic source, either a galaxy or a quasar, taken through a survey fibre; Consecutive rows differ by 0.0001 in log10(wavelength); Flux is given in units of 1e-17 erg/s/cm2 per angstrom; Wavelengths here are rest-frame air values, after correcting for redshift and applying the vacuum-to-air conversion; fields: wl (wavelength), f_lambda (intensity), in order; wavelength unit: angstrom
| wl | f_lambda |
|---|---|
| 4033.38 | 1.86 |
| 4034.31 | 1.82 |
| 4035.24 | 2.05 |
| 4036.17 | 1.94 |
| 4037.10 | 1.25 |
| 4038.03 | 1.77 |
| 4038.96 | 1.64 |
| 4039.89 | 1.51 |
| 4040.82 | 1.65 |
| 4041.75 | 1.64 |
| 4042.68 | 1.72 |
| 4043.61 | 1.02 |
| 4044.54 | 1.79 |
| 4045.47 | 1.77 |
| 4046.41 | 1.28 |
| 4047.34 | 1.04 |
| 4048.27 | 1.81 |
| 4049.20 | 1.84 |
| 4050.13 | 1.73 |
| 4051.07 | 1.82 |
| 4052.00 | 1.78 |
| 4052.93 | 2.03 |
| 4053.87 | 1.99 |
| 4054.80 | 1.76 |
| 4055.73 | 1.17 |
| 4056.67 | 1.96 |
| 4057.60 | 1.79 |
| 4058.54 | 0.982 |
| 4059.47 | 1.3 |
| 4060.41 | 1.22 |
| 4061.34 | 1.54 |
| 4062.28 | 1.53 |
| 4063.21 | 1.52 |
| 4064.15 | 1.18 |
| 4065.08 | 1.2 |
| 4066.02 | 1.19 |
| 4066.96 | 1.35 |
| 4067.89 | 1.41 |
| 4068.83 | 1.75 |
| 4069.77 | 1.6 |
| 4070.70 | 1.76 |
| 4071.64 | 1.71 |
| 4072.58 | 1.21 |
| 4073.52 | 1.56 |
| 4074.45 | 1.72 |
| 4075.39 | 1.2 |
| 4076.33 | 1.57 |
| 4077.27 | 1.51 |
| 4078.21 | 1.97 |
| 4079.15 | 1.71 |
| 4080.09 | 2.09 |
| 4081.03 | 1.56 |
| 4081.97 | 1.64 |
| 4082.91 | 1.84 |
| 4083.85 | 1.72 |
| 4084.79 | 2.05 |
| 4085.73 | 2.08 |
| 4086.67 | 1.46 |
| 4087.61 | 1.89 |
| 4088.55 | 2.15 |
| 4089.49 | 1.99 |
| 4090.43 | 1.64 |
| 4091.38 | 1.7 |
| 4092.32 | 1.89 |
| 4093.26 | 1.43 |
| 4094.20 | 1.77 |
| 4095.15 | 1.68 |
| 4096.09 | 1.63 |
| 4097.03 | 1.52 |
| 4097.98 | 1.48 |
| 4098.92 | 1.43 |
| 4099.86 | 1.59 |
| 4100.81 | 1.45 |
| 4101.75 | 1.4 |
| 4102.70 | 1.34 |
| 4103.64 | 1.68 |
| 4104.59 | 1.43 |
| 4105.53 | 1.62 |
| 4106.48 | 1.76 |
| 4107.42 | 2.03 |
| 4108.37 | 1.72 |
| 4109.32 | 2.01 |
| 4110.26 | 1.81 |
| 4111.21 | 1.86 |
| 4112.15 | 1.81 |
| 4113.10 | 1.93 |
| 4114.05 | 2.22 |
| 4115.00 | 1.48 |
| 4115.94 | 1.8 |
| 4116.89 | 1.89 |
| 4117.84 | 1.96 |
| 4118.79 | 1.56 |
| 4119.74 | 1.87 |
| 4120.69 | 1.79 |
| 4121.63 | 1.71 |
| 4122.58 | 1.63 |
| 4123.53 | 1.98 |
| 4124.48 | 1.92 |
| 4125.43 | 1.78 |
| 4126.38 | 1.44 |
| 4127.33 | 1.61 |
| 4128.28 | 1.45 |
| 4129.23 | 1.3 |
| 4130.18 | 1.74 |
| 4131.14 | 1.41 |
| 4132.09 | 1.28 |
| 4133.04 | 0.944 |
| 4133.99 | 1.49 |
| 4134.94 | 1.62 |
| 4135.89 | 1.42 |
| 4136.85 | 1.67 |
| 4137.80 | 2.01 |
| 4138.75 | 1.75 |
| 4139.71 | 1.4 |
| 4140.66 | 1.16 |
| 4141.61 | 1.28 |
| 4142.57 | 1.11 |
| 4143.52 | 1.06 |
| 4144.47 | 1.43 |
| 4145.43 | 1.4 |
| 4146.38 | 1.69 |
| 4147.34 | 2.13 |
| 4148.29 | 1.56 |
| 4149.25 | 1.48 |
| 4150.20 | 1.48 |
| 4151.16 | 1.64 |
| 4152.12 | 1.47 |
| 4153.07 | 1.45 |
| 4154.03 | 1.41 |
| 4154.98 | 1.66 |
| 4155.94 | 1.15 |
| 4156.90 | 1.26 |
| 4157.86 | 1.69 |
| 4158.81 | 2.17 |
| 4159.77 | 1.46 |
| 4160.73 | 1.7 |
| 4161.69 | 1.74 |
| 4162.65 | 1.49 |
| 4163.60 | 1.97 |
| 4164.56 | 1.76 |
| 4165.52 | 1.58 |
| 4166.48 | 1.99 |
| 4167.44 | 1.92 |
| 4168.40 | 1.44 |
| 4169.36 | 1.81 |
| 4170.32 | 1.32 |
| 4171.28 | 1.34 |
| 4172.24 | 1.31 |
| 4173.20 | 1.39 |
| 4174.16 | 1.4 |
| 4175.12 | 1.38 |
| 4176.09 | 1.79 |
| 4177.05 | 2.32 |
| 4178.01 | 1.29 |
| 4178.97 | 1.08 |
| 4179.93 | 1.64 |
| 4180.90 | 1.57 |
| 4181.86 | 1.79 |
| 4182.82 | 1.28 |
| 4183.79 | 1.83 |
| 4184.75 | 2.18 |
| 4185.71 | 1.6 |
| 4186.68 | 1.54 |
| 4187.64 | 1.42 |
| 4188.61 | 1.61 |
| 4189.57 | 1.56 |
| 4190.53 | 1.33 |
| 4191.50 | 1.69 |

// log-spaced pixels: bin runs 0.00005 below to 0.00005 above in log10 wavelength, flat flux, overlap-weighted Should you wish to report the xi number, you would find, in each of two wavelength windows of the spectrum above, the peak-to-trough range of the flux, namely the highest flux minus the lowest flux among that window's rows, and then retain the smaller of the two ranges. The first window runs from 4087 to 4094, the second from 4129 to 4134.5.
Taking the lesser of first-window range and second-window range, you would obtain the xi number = 0.72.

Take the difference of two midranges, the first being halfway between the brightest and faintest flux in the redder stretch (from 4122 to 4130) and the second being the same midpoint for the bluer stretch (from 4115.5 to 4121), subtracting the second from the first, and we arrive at -0.12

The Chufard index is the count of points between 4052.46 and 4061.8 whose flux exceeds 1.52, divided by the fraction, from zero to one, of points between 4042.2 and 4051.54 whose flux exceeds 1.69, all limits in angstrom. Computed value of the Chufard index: 8.6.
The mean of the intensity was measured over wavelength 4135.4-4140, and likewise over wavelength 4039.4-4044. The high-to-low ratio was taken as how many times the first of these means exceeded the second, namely 1.09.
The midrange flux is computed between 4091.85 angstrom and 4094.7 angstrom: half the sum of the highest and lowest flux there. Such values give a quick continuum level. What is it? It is 1.66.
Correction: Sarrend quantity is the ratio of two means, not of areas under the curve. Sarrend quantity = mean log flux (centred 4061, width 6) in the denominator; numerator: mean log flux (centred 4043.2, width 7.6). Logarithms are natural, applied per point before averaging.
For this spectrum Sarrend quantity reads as 1.47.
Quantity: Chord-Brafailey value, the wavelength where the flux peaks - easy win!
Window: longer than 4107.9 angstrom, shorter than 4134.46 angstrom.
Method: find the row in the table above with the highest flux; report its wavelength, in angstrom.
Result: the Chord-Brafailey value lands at 4114.05 angstrom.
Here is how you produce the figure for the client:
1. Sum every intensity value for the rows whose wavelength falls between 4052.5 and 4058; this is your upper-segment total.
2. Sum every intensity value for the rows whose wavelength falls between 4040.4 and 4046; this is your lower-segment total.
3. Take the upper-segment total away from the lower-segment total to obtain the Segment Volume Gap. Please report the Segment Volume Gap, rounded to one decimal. -1.1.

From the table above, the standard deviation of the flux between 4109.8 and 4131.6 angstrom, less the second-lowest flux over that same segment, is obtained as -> -1.19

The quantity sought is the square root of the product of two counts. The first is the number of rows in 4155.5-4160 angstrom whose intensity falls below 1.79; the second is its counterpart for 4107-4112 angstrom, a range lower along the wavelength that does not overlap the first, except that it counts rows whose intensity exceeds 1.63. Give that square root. 4.5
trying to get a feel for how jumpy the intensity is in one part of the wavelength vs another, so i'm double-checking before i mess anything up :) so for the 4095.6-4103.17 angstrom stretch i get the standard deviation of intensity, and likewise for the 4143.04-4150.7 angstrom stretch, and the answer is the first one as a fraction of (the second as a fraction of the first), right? 0.03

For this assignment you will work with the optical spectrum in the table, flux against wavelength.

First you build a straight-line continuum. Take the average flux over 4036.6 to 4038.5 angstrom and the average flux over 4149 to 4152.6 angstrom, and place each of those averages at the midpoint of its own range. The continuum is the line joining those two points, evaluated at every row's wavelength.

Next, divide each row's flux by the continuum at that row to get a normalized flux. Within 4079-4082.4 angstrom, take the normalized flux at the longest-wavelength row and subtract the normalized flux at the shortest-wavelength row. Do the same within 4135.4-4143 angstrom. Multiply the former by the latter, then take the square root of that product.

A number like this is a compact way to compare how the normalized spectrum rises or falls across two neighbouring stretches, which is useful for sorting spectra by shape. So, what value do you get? 0.10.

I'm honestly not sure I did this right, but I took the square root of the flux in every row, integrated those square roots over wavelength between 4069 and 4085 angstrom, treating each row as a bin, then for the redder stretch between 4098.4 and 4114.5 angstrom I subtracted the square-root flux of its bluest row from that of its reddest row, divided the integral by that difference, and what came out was 70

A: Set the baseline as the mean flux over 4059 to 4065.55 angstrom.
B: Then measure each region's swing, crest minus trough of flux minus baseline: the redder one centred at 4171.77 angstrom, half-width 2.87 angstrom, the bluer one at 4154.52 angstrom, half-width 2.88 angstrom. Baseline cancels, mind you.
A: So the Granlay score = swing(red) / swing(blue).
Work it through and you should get 0.98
